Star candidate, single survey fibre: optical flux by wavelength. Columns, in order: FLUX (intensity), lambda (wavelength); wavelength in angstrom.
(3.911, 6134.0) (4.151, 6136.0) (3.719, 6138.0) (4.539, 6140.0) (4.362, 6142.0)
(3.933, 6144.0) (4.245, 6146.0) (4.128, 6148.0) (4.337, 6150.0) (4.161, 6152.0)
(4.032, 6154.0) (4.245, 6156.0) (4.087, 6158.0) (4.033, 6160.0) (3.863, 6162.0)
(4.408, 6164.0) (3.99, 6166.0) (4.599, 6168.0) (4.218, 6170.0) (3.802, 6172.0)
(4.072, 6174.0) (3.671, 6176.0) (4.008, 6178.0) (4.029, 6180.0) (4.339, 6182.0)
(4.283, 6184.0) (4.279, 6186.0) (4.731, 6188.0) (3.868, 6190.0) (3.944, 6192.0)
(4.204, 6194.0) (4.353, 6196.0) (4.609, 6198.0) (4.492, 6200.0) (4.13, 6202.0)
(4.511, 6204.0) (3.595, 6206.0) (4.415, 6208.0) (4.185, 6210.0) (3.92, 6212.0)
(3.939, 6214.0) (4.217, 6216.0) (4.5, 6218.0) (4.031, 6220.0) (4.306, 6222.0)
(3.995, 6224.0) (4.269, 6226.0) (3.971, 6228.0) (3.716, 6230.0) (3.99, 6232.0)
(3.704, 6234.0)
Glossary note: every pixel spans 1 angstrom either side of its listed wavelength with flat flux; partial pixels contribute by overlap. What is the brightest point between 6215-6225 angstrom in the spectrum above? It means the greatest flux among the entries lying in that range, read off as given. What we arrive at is 4.5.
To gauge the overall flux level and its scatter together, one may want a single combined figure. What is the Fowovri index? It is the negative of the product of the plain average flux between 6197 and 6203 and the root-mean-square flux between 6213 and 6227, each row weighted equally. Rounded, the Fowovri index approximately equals -18.5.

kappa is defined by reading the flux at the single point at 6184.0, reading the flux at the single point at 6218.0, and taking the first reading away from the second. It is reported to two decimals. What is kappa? 0.22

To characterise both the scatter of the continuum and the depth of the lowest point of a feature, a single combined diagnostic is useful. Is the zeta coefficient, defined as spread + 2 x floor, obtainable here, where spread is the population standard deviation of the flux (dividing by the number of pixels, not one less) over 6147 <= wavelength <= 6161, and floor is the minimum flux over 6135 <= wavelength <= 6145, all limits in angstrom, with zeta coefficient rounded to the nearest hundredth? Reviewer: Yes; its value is 7.54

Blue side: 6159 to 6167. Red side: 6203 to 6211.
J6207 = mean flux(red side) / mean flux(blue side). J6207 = 1.025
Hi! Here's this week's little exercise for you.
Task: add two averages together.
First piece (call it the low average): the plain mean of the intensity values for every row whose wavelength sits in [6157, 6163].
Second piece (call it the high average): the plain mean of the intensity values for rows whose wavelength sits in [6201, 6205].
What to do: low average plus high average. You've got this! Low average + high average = 8.31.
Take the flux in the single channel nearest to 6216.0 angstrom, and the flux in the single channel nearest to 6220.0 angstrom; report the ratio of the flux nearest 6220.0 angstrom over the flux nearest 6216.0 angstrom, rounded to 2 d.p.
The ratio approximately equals 0.96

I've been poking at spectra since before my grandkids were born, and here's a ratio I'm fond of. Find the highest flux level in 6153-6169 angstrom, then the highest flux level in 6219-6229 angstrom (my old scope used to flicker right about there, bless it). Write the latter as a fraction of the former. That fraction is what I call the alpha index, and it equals 0.94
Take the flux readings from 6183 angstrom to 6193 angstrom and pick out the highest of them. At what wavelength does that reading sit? 6188.0 angstrom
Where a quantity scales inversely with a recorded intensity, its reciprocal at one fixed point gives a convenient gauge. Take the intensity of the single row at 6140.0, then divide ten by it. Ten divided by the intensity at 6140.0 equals 2.20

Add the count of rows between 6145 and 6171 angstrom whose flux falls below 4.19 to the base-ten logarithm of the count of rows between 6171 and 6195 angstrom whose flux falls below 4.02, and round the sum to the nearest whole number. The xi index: 8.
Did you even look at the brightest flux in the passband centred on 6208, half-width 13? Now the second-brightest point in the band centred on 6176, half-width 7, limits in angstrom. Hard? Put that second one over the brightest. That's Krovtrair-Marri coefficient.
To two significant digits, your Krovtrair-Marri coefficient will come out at 0.92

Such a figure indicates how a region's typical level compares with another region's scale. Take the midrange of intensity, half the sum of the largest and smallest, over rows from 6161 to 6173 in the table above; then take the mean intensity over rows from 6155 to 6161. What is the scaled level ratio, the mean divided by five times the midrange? 0.196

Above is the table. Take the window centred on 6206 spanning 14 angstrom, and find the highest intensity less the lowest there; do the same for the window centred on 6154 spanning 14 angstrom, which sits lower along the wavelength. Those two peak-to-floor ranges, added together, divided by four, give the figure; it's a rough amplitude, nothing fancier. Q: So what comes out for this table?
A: 0.31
